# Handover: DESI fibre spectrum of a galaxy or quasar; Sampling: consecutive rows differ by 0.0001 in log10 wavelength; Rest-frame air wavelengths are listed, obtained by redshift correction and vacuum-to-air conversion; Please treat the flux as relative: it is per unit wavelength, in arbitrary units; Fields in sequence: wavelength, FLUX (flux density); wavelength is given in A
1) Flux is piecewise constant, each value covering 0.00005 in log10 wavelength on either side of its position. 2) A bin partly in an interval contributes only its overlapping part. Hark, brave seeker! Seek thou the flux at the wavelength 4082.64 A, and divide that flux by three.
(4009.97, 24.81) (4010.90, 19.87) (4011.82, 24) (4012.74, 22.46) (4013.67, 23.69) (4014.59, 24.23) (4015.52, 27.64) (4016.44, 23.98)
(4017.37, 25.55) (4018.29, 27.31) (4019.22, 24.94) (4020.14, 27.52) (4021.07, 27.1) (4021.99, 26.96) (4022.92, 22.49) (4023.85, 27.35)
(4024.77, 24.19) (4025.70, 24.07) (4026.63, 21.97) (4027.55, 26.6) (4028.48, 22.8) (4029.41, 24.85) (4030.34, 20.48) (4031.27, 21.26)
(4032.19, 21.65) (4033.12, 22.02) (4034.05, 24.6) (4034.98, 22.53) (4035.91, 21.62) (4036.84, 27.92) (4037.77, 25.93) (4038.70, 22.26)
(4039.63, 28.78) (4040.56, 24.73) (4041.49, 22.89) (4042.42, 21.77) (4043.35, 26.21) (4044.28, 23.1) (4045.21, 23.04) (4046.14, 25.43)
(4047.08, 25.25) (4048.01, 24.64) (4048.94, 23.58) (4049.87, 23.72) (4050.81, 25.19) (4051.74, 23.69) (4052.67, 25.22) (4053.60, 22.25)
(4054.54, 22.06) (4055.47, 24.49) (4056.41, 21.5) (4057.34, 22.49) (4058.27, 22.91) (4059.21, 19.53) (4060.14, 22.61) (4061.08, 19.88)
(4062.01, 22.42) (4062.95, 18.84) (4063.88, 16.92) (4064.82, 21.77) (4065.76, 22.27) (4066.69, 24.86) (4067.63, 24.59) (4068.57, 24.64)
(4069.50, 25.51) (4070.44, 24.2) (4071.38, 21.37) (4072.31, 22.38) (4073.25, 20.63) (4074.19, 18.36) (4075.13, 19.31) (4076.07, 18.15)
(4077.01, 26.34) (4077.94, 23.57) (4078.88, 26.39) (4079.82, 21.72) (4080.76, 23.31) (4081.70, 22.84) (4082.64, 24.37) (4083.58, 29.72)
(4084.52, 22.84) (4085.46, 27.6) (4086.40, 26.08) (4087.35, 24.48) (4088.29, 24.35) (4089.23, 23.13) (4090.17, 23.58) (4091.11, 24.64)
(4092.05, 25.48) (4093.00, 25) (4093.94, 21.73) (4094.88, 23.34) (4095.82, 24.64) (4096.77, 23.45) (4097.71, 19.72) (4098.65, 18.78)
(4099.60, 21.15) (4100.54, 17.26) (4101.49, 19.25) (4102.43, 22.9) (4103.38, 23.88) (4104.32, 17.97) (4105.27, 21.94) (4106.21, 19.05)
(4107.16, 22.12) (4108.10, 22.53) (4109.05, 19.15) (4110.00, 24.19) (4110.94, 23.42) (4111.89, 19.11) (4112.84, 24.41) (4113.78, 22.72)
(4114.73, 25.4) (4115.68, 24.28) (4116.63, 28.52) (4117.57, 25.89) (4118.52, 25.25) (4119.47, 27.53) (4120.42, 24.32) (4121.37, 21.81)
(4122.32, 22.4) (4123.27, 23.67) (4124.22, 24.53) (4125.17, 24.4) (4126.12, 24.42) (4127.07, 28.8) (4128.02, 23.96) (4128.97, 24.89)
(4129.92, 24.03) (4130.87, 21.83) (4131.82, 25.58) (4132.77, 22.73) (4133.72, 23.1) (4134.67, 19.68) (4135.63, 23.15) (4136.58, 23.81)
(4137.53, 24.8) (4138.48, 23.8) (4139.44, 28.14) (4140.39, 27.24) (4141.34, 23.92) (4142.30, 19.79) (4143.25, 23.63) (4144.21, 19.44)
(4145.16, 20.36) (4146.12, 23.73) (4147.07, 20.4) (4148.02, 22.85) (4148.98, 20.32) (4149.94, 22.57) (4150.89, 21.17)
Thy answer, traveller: 8.1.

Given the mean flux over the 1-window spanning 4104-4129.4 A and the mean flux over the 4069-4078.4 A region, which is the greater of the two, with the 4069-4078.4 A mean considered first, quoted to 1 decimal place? 23.6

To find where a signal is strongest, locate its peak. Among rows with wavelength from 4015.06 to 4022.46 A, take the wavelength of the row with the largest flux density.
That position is 4015.52 A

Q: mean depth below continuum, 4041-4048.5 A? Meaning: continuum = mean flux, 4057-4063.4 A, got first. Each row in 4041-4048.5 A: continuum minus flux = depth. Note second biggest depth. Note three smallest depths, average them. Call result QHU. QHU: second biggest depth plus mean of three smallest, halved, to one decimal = -3.0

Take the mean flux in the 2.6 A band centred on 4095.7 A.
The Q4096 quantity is 23.8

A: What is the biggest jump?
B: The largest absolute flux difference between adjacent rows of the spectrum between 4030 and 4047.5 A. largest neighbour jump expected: 6.5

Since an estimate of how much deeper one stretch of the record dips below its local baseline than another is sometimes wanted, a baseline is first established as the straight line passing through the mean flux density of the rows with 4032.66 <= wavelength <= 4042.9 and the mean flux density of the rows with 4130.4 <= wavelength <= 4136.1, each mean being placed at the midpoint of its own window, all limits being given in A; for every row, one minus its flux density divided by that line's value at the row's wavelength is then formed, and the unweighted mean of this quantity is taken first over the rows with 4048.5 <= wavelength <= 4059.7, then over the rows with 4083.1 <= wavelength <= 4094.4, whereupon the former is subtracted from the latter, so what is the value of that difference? -0.10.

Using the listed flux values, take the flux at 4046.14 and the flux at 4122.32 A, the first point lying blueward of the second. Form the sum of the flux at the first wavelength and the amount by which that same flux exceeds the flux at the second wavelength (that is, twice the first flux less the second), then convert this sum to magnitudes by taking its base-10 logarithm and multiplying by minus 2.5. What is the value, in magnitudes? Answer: -3.64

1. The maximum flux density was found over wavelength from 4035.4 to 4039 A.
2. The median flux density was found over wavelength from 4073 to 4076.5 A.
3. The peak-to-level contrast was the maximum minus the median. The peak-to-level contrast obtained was 9.1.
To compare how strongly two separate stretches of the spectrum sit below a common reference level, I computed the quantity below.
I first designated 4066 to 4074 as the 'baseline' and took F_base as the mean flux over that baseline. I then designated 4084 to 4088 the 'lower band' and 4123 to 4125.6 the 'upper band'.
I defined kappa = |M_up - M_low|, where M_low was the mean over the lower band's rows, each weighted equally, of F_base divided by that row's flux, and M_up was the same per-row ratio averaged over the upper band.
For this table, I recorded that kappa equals 0.036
